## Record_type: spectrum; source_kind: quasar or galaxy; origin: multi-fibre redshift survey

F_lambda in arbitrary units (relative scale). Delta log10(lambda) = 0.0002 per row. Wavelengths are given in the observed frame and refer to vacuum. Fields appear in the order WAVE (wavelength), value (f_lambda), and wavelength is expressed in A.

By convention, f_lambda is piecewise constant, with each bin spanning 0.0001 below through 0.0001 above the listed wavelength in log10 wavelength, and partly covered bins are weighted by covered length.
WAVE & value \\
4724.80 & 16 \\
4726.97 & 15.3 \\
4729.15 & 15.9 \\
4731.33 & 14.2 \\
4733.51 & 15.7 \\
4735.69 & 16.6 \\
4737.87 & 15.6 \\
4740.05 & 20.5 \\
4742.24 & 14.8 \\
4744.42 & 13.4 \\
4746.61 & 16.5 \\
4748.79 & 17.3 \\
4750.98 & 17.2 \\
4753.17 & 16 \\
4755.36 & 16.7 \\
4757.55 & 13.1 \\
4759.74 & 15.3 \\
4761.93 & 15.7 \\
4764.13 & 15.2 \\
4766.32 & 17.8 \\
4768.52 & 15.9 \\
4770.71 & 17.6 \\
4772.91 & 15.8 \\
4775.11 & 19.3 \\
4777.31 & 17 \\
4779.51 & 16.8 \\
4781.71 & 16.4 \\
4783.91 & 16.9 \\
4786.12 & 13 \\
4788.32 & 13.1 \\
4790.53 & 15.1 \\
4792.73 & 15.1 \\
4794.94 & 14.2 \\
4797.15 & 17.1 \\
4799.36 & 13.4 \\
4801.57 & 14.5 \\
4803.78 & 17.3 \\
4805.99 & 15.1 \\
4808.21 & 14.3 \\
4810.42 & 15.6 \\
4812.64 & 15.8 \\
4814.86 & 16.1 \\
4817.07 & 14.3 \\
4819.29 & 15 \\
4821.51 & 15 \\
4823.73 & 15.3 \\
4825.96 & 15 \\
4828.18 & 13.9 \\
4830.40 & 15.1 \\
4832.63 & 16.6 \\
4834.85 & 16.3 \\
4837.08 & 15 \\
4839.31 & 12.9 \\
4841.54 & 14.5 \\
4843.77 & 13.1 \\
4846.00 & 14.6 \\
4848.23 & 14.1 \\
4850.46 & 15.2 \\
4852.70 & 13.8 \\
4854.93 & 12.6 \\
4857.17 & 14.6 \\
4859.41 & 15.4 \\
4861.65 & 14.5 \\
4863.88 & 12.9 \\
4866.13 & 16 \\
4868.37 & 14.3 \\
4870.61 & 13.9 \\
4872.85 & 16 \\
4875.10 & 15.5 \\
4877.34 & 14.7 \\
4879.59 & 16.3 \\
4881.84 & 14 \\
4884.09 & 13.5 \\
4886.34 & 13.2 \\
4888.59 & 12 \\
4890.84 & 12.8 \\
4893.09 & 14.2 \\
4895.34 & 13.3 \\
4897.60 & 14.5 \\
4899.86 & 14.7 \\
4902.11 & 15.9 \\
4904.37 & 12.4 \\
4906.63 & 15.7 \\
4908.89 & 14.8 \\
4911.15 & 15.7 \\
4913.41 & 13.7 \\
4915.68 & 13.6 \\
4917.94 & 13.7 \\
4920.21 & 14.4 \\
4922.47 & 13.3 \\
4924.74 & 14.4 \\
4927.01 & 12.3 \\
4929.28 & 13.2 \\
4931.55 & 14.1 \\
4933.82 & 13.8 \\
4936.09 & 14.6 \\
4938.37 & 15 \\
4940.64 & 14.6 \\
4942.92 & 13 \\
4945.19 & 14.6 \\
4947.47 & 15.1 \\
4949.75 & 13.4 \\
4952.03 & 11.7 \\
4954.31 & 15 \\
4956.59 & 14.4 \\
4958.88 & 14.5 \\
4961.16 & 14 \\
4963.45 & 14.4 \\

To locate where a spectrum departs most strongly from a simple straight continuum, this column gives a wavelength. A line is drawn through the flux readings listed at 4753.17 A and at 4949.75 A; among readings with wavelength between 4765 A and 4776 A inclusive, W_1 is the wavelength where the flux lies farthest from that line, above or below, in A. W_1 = 4775.11 A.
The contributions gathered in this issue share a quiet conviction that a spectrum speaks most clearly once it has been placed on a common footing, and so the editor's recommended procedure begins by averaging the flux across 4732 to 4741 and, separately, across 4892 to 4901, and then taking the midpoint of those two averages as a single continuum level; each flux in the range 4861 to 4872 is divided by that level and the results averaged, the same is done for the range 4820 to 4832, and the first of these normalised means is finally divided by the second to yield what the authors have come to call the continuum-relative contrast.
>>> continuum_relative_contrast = 0.96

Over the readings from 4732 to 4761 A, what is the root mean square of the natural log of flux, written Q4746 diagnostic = 2.77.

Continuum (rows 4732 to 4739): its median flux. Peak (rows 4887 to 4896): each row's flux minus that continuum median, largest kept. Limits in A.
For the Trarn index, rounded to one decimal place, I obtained -1.5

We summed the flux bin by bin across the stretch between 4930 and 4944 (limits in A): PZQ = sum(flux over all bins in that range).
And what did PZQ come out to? 85.1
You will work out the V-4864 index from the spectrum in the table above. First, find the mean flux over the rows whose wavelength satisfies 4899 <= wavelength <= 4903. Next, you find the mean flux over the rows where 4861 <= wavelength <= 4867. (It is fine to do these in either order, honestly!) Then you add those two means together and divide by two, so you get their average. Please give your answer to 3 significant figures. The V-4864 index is 14.9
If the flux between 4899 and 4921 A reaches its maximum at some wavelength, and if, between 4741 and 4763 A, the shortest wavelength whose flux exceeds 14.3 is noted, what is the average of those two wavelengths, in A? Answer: 4822.2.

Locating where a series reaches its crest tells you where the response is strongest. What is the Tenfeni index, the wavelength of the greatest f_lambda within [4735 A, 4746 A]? 4740.05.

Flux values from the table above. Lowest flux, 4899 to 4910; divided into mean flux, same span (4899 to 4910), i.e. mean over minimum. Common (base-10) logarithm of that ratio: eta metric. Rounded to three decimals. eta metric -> 0.074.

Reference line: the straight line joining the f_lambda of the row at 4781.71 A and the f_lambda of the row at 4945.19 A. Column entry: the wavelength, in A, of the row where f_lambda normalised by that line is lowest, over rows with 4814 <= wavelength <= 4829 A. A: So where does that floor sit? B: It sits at 4828.18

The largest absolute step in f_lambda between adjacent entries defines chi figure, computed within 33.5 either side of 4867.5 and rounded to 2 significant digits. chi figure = 3.1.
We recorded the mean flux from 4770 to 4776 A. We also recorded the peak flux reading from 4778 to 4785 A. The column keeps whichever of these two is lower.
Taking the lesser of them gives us 16.9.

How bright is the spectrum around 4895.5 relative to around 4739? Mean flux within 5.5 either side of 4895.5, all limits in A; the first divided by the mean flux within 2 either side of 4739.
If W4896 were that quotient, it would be 0.77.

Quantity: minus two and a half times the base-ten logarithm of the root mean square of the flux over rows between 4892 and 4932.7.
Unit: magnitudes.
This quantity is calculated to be -2.88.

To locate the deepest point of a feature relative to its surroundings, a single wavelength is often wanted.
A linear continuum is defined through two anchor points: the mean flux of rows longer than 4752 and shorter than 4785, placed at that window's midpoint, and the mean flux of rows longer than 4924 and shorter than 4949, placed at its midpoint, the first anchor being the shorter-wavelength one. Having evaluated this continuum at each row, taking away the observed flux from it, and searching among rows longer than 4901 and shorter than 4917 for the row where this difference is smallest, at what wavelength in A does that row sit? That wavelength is 4902.11 A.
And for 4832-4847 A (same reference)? 4832.63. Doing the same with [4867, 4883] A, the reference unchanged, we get 4879.59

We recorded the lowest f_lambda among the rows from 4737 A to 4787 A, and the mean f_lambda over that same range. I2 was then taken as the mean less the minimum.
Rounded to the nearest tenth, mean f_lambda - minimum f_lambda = 3.3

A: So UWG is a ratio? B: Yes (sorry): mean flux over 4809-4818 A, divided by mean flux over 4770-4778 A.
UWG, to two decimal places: 0.89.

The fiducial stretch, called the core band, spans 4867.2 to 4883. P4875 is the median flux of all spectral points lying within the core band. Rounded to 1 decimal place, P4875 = 14.7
